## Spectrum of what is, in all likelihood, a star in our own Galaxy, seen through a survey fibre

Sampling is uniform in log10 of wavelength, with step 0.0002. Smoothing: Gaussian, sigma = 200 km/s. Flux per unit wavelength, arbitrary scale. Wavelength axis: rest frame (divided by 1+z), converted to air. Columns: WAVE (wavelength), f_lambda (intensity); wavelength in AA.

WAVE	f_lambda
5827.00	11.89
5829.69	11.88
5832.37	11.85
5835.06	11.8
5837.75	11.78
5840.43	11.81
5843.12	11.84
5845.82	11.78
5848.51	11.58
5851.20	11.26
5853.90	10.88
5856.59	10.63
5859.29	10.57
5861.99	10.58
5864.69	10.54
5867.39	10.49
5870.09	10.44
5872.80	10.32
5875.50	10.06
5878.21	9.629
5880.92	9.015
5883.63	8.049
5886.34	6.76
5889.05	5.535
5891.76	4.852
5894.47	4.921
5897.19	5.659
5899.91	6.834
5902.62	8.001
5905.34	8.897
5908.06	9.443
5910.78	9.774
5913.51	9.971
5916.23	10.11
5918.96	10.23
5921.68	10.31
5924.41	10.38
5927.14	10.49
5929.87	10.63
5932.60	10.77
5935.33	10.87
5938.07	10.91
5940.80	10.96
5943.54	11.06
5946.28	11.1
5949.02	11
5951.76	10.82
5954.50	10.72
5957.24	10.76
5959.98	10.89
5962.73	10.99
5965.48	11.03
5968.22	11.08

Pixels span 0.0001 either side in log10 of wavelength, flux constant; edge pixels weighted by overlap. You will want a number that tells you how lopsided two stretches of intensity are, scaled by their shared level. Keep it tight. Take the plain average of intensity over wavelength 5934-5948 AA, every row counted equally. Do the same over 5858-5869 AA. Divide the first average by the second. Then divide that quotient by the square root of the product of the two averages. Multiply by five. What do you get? 0.48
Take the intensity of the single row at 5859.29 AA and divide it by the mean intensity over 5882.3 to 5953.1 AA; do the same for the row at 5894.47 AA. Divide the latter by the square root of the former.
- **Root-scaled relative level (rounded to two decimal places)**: 0.50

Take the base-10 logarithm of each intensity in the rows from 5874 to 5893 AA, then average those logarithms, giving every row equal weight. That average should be 0.87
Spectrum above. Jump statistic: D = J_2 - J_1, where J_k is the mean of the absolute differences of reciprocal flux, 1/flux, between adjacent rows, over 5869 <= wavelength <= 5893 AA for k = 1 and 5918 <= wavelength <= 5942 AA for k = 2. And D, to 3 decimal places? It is -0.013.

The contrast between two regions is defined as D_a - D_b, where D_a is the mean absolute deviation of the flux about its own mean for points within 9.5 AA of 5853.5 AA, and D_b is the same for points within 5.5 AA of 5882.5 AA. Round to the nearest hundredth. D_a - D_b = -0.53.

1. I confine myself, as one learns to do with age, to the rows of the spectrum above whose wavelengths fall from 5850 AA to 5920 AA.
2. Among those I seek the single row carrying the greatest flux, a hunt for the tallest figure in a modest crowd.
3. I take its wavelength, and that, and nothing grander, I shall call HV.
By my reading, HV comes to 5851.20 AA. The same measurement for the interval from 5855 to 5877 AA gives 5856.59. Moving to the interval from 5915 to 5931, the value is 5929.87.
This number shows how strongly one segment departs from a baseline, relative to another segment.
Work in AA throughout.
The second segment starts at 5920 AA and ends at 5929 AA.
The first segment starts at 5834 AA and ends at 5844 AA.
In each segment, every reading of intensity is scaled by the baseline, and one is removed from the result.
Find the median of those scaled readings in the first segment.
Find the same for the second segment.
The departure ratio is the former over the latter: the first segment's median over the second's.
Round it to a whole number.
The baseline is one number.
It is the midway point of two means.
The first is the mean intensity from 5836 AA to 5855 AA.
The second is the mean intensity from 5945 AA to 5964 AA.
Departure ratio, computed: -1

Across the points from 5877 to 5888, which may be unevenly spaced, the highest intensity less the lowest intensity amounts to 2.9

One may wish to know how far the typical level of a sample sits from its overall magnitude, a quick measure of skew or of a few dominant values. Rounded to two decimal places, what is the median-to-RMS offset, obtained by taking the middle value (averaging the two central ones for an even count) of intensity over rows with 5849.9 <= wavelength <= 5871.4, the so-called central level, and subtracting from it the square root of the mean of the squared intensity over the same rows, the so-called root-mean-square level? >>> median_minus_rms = -0.10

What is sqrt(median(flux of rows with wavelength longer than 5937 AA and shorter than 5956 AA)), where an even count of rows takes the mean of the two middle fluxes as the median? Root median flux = 3.31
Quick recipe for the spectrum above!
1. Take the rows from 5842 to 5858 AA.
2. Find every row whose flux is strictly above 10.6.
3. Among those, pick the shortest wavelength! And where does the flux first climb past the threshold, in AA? 5843.12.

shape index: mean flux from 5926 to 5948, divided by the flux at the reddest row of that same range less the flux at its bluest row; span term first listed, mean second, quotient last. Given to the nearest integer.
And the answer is 18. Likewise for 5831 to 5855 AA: -12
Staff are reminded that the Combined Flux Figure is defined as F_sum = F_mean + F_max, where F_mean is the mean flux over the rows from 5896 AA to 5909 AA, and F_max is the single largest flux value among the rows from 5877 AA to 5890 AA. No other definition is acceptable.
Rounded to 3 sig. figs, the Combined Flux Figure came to 17.4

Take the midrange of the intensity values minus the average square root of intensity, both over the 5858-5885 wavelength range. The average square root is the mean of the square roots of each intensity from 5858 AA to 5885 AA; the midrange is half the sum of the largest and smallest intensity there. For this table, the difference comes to 6.2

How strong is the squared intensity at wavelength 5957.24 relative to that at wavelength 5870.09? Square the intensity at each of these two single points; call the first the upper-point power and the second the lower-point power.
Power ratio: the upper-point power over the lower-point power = 1.06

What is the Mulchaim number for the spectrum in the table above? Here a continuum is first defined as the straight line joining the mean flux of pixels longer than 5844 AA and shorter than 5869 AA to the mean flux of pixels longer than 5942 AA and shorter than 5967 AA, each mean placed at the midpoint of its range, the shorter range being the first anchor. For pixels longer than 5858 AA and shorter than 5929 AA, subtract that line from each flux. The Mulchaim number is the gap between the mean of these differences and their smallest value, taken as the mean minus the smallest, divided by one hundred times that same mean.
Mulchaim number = -0.020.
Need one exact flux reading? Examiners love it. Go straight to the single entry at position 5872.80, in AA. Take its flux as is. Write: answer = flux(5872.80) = 10.32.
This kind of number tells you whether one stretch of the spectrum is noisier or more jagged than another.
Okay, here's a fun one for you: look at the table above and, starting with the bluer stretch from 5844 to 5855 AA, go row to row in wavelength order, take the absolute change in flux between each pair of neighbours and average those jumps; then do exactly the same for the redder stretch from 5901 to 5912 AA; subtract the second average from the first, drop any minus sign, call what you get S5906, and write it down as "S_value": 0.29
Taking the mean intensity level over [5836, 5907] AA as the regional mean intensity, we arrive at 9.3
